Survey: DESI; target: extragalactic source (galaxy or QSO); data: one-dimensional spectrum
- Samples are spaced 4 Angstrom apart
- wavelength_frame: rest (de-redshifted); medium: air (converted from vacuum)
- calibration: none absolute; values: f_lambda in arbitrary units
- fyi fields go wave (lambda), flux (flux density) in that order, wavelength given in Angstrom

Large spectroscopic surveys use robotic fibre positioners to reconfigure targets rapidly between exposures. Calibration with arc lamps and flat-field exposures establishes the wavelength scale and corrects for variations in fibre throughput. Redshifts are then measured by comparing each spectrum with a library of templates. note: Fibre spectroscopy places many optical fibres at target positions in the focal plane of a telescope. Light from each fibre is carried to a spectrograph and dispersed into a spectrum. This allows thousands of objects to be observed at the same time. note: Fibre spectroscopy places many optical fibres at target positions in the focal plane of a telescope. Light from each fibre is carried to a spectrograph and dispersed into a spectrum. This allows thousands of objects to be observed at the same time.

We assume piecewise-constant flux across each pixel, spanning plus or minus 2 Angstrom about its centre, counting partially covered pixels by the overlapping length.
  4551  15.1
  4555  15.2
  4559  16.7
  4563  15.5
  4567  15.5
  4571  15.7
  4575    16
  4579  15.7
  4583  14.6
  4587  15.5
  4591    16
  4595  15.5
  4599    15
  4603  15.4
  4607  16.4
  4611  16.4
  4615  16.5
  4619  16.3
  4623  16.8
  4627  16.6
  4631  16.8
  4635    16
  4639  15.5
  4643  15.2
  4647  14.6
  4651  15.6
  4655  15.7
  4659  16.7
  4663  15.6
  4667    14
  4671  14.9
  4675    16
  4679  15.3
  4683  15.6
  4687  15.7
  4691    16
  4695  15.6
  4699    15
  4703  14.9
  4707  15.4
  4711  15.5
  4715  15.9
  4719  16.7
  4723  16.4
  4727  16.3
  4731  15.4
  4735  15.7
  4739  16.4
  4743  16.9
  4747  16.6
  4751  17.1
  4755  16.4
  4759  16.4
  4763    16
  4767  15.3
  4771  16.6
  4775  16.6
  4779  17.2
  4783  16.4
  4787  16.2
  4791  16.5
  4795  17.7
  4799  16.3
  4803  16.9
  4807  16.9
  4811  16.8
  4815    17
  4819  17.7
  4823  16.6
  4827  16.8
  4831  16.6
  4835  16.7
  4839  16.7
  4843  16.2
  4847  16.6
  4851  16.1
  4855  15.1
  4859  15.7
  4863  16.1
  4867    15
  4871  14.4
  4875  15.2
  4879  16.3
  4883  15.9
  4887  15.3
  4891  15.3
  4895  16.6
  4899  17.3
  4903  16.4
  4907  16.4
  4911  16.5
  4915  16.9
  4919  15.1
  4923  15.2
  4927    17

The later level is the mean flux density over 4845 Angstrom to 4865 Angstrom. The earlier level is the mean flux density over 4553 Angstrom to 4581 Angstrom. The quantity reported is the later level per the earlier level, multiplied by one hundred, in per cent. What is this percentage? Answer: 101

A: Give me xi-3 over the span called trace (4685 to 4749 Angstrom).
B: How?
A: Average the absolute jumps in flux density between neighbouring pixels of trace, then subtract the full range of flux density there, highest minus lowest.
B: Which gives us -1.6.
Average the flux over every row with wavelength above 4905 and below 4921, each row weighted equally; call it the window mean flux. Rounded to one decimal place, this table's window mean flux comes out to 16.2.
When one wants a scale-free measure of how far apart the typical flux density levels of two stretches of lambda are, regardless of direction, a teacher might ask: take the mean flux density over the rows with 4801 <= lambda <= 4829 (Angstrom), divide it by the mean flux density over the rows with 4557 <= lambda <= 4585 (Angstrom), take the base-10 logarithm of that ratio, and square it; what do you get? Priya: 0.0012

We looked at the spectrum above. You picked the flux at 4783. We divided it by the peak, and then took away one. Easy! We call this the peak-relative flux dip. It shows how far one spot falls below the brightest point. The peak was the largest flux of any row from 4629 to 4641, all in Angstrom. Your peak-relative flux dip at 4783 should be -0.02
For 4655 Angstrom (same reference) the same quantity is -0.07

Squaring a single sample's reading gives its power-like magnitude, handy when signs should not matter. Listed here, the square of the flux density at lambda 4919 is 228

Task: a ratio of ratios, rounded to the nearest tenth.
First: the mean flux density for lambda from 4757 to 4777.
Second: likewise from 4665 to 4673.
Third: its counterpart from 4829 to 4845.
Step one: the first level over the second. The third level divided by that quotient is 14.8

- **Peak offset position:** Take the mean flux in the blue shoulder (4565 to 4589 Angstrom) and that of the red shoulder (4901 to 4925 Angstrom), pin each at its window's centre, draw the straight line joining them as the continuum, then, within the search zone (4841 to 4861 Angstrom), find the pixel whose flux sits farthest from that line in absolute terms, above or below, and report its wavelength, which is 4855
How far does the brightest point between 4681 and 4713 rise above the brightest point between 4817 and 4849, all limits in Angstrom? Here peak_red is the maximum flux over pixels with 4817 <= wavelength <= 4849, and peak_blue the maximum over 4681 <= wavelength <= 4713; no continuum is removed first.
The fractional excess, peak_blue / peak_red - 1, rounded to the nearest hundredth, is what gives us -0.10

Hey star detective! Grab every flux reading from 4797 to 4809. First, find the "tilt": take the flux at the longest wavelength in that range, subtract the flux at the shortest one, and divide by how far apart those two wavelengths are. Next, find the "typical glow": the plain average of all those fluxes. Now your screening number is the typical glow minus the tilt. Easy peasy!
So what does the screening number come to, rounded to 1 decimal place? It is 16.6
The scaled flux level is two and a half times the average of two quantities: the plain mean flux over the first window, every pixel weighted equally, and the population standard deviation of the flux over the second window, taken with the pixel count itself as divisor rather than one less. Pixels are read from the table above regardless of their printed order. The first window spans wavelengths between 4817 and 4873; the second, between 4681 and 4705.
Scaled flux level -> 20.7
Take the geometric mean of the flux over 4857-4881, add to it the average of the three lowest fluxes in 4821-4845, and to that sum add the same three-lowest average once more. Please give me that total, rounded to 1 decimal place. 48.4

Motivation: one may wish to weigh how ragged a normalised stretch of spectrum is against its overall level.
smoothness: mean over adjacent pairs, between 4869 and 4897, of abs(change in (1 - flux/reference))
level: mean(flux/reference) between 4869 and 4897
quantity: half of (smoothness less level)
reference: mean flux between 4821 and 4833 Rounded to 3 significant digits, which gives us -0.446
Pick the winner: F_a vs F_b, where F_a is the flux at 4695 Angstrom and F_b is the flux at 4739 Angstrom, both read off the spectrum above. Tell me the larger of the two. 16.4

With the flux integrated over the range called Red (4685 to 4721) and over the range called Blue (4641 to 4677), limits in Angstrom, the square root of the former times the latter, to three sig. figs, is 558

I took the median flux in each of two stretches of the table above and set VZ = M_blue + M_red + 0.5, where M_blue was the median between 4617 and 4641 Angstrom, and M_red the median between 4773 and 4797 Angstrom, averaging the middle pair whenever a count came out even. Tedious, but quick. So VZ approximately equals 33.5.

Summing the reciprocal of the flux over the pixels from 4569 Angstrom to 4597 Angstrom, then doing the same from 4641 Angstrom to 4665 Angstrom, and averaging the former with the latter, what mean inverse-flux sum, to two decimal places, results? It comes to 0.42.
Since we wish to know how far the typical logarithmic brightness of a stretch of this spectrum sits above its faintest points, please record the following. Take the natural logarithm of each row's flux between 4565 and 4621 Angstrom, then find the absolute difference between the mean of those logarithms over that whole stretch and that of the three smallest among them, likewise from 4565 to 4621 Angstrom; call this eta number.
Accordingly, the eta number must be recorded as 0.048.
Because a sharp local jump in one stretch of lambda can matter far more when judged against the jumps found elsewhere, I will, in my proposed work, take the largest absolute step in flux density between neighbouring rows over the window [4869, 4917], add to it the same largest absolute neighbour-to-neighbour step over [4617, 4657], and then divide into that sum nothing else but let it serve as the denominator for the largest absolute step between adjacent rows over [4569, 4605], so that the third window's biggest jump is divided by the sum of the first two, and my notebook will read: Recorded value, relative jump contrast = 0.48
